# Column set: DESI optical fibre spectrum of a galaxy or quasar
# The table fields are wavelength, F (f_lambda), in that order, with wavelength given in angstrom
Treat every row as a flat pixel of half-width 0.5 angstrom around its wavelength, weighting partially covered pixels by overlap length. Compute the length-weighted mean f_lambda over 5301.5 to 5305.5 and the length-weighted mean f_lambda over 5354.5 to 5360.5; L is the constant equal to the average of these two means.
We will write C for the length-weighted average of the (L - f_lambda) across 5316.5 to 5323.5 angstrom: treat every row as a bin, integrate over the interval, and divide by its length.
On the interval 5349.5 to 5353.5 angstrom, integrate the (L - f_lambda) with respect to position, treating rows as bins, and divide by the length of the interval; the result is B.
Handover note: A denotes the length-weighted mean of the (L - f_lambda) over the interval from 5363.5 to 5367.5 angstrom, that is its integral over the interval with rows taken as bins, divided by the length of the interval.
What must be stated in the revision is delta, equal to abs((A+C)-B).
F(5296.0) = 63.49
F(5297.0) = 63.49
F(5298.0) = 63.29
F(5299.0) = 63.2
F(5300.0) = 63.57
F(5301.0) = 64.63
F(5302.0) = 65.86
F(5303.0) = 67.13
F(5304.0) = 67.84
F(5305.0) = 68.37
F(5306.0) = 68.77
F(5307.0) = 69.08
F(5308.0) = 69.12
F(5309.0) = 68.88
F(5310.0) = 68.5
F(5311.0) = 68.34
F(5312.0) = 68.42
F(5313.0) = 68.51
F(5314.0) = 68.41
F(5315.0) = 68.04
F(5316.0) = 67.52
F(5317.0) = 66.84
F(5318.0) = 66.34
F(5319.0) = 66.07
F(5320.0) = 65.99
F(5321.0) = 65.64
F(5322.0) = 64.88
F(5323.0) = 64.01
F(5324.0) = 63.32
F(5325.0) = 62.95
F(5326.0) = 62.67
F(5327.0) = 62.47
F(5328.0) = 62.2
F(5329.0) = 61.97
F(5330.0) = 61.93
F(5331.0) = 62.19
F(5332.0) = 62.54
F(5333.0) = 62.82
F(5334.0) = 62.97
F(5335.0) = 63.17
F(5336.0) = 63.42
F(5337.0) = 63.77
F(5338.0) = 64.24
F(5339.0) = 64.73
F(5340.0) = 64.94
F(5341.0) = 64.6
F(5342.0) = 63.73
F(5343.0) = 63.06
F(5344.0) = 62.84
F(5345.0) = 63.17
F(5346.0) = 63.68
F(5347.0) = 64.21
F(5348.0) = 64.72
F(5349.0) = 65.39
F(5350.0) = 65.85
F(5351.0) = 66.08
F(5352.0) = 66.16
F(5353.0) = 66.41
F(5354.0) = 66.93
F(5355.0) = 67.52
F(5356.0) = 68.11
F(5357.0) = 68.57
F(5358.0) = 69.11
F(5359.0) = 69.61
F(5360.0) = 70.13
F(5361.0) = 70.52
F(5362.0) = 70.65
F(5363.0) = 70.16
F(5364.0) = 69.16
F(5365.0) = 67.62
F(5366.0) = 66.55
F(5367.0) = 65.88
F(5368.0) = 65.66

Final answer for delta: 1.2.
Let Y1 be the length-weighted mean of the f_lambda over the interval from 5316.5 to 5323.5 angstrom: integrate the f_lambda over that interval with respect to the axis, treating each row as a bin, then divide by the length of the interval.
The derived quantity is 65.7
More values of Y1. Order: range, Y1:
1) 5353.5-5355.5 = 67.2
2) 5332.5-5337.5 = 63.2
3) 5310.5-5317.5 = 68.0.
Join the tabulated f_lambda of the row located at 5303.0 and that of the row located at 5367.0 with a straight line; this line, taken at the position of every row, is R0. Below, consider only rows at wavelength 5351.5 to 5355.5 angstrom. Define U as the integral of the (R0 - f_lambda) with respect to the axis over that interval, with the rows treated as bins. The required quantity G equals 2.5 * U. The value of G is -6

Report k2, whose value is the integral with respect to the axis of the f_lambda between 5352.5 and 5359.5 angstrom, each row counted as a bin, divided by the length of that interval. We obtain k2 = 68.0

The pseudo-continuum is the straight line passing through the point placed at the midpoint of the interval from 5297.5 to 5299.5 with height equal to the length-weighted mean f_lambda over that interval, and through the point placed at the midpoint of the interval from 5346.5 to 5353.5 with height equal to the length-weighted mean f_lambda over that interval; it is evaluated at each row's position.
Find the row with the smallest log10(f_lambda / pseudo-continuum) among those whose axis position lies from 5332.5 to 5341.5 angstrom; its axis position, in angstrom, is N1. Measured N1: 5333.0 angstrom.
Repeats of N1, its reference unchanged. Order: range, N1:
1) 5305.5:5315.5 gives 5315.0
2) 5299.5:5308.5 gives 5300.0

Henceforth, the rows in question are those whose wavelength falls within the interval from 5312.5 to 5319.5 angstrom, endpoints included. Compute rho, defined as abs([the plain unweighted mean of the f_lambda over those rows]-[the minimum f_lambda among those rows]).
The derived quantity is 1.32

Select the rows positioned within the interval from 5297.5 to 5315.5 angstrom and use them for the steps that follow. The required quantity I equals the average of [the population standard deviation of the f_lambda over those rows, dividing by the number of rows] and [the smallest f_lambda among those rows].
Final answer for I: 32.6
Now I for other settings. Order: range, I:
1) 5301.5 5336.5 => 32.2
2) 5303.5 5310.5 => 34.1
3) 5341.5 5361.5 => 32.6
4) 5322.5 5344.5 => 31.4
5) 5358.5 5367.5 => 33.8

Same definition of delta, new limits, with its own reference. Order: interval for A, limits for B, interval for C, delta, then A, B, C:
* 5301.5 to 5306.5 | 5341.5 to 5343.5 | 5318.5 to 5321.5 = 2.0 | 0.5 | 4.7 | 2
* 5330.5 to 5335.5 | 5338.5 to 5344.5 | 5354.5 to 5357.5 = 1.2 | 5.3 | 4.1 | 0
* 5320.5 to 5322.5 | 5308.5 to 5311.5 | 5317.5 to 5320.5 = 5.3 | 2.8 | -0.5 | 2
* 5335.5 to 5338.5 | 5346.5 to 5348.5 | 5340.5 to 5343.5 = 4.9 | 4.3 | 3.6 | 4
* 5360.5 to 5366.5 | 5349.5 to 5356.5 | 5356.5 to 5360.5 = 3.7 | -1.0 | 1.3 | -1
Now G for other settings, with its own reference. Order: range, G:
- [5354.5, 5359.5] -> -31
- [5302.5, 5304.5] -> -2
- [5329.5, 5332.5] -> 33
